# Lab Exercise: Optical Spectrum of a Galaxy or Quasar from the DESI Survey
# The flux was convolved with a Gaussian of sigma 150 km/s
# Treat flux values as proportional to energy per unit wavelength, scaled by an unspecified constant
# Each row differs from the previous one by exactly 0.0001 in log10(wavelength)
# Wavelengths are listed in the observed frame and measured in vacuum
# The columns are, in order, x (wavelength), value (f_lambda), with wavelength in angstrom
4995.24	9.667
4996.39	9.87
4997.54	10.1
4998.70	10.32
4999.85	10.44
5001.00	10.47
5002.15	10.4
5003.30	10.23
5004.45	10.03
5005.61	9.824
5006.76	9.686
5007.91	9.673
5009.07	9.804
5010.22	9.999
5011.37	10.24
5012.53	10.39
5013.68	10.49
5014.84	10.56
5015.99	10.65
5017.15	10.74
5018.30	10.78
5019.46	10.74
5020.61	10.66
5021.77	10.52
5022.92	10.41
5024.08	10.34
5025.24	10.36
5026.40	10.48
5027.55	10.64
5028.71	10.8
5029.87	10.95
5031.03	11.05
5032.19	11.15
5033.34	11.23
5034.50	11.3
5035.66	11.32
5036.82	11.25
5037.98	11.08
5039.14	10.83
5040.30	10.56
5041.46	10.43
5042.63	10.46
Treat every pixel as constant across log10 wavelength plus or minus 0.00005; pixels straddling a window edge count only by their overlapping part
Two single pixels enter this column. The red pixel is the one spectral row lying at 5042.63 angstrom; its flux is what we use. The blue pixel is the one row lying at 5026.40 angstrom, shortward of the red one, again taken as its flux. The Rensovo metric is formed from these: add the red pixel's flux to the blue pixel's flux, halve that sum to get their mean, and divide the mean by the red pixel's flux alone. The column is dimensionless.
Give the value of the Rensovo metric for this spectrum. 1.00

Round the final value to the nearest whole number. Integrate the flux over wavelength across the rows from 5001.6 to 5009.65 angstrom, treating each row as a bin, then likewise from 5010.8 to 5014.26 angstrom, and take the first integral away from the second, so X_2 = -44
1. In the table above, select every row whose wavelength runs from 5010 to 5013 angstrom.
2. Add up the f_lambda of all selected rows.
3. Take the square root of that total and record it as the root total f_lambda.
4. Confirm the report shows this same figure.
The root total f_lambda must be 5.5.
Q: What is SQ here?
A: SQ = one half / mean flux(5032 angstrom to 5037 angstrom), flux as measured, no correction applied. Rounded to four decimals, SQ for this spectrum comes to 0.0444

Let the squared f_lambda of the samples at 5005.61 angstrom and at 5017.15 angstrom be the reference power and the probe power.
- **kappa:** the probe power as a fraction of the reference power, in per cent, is 120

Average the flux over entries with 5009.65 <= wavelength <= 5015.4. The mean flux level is 10.3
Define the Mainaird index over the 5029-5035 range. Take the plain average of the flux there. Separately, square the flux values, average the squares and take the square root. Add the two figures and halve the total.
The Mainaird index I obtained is 11.1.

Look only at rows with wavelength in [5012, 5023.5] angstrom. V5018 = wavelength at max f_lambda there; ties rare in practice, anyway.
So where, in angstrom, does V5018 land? 5018.30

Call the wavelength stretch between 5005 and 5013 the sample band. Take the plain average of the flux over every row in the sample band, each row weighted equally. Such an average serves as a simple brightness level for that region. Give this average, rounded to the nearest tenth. 9.9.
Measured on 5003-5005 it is 10.1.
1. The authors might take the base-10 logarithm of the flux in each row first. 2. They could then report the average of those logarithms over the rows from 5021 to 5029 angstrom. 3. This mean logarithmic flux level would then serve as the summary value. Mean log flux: 1.02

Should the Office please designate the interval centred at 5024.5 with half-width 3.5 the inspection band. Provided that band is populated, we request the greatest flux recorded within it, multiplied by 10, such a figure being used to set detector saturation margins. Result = 106.4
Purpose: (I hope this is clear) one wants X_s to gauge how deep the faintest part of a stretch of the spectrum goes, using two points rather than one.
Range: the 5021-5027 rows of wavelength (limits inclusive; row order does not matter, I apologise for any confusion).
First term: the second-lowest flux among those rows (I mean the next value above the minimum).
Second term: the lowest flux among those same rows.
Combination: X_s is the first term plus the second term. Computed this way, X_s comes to 20.7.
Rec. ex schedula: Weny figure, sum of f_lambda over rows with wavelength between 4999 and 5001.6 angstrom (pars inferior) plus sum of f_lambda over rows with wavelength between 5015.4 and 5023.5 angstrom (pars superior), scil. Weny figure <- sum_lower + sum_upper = 95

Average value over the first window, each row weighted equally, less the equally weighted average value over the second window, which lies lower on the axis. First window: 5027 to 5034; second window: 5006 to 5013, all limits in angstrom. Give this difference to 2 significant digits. 1.0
